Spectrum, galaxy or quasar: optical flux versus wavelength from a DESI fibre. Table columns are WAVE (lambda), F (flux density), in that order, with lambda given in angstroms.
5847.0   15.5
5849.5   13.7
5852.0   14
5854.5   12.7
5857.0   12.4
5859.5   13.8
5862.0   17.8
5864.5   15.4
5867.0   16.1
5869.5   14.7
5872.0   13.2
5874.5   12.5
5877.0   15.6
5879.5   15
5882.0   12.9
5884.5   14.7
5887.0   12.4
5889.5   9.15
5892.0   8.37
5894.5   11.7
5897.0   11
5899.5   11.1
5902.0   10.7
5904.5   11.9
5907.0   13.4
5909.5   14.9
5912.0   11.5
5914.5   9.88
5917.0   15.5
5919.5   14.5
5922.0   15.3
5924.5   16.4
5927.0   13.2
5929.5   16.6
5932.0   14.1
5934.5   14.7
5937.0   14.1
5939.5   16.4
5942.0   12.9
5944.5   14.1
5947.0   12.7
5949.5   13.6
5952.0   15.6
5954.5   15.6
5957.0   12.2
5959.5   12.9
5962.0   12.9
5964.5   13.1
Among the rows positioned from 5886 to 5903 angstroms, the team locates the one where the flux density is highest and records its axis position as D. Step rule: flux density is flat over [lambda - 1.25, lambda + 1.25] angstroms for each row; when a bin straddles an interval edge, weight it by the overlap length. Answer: 5887.0 angstroms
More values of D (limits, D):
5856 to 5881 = 5862.0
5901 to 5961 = 5929.5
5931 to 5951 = 5939.5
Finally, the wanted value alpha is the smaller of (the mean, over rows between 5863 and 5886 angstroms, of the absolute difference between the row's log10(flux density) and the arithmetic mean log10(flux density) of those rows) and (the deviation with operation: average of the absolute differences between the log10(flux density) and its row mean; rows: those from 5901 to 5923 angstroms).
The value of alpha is 0.0327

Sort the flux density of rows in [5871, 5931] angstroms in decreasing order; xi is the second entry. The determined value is 16.4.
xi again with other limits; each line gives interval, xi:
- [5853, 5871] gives 16.1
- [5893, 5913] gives 13.4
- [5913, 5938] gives 16.4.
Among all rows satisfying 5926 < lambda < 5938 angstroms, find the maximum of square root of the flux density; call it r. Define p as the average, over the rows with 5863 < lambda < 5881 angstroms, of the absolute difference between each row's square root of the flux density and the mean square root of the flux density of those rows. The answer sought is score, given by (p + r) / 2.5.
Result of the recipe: 1.68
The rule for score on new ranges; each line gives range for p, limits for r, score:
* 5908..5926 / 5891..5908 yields 1.57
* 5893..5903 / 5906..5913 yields 1.56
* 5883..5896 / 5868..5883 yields 1.70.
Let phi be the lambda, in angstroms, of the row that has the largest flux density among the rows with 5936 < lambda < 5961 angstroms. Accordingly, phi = 5939.5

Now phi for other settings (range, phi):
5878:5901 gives 5879.5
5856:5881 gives 5862.0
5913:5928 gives 5924.5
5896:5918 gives 5917.0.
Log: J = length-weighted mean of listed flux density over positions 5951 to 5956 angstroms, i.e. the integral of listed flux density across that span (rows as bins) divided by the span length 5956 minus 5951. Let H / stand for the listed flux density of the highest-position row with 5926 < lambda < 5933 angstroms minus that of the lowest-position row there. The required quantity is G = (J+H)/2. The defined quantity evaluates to 8.2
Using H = 0.9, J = 15.4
